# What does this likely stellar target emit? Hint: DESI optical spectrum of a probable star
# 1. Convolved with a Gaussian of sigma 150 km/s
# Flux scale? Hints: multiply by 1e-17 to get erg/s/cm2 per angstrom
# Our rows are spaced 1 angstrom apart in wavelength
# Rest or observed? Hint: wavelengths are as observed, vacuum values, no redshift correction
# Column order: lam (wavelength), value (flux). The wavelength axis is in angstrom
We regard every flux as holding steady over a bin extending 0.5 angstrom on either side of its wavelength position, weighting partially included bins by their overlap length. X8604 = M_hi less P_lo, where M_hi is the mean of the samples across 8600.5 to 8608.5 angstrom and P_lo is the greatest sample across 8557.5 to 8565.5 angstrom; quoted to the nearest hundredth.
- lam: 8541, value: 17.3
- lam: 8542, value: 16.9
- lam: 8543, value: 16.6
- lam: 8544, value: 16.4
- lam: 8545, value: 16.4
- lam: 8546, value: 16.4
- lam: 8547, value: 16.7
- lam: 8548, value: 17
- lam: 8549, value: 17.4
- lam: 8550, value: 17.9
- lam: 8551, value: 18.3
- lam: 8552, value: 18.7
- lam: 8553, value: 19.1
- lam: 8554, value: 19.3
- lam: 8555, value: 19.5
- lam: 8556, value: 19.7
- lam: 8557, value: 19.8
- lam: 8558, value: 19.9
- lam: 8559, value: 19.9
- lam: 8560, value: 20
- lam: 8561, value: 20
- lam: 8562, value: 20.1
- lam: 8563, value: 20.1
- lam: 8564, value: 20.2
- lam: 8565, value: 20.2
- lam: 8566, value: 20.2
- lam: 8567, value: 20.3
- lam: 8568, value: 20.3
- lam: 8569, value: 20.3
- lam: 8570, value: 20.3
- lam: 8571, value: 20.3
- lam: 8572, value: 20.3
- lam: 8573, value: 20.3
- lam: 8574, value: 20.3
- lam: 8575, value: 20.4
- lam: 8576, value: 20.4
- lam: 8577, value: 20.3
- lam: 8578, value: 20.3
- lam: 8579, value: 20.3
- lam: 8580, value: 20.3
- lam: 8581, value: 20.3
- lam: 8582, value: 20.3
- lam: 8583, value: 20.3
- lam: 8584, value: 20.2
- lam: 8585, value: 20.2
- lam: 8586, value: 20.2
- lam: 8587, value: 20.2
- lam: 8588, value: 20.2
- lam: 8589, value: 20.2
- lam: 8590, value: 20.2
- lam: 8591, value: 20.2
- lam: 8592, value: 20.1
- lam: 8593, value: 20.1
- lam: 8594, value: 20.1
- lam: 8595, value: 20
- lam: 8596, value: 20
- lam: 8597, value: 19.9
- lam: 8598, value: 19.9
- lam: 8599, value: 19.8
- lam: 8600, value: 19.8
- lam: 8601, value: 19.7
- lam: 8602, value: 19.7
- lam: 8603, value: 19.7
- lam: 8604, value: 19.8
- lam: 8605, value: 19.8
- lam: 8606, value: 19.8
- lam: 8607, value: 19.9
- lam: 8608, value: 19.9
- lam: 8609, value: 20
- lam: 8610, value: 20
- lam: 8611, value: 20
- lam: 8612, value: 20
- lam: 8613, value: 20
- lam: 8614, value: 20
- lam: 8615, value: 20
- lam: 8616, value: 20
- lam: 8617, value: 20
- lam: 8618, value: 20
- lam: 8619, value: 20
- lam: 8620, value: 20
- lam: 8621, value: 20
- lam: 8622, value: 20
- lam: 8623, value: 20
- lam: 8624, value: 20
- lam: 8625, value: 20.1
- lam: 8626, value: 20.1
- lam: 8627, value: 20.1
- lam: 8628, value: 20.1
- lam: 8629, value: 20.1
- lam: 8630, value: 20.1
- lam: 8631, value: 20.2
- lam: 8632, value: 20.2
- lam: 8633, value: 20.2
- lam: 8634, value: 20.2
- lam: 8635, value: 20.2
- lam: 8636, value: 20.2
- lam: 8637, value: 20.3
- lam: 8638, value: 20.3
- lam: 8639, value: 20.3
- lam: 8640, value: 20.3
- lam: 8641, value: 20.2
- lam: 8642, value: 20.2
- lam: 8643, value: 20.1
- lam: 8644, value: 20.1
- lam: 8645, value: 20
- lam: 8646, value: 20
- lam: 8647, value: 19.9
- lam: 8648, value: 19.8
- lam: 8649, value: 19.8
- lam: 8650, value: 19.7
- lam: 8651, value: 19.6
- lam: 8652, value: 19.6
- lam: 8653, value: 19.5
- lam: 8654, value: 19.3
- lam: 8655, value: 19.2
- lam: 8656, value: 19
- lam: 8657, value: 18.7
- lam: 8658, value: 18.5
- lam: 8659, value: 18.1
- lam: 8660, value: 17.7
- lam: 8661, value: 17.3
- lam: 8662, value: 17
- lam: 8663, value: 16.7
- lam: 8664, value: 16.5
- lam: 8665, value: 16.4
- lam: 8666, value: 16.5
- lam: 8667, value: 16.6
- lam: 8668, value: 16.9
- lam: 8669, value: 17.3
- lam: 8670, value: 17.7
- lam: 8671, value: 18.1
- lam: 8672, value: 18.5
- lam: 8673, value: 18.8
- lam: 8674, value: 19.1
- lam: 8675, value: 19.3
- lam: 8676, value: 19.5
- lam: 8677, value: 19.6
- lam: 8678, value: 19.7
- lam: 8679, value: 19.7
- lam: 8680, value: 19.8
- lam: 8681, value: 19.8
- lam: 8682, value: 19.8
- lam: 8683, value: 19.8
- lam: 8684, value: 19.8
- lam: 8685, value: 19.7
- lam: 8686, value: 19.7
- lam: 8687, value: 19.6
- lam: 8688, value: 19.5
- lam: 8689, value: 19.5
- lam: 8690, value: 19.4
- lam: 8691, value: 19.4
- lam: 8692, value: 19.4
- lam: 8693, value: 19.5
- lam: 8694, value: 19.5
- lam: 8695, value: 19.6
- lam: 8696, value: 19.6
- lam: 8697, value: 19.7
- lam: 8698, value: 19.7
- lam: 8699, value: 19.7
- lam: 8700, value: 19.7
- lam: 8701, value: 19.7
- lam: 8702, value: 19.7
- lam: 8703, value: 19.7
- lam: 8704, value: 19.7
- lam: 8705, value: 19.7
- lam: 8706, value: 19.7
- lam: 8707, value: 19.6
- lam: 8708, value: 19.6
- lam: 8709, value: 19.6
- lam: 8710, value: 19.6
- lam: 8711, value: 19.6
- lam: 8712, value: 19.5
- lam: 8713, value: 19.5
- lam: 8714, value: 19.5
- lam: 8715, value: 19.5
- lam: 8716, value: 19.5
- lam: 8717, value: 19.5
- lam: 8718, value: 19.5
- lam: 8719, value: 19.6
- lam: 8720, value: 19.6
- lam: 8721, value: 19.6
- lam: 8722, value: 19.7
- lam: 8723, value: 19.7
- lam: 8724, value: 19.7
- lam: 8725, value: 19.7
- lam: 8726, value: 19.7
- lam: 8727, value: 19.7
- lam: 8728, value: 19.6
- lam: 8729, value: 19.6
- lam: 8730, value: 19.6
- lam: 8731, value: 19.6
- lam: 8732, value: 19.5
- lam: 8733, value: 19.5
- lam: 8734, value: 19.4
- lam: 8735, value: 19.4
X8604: -0.41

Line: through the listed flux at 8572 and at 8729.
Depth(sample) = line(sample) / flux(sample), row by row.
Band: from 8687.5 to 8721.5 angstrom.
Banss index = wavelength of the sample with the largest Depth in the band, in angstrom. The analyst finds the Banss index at 8690 angstrom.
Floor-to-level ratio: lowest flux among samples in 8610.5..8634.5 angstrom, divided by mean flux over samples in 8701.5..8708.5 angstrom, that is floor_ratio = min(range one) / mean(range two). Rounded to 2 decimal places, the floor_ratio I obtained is 1.02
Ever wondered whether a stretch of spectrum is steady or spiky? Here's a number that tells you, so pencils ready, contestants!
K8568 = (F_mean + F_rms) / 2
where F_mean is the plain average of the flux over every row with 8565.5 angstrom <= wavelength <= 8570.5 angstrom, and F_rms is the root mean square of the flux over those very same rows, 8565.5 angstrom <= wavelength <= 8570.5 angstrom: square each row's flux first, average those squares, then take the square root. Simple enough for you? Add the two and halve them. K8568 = 20.3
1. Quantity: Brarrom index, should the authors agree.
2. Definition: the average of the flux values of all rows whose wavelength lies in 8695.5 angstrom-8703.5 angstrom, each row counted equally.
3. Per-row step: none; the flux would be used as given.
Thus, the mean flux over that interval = 19.69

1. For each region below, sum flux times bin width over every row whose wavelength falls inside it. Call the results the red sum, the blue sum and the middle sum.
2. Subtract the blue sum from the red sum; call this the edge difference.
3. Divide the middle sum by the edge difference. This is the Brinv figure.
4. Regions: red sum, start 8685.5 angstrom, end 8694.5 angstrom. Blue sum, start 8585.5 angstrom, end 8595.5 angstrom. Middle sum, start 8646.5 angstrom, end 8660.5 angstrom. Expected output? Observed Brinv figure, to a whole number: -10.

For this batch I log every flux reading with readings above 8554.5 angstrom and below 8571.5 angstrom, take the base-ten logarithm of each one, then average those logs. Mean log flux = 1.302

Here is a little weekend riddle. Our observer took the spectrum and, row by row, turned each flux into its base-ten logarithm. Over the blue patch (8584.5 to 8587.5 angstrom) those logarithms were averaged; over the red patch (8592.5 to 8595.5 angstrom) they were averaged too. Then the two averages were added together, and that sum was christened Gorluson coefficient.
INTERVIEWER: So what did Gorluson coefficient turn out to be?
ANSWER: 2.61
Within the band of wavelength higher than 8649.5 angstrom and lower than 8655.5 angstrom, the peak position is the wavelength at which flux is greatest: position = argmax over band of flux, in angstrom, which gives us 8650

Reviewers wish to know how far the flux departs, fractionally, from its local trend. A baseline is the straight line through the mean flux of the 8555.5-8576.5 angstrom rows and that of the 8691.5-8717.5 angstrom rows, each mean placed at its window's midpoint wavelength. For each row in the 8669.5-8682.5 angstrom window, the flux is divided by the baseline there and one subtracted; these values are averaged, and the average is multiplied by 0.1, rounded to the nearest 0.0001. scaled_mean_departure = -0.0027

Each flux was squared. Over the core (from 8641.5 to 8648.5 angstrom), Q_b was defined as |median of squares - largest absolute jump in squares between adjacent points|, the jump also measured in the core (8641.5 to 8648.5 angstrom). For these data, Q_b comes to 396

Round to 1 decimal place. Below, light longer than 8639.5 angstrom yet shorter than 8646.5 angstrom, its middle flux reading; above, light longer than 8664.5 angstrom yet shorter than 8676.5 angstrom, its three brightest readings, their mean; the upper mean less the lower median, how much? -0.8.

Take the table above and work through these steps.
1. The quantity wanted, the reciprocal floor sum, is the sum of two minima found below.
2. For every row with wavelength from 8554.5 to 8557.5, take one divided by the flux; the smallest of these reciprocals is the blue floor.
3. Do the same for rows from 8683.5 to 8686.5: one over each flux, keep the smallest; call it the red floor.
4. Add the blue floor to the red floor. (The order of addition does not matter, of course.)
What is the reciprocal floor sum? 0.101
